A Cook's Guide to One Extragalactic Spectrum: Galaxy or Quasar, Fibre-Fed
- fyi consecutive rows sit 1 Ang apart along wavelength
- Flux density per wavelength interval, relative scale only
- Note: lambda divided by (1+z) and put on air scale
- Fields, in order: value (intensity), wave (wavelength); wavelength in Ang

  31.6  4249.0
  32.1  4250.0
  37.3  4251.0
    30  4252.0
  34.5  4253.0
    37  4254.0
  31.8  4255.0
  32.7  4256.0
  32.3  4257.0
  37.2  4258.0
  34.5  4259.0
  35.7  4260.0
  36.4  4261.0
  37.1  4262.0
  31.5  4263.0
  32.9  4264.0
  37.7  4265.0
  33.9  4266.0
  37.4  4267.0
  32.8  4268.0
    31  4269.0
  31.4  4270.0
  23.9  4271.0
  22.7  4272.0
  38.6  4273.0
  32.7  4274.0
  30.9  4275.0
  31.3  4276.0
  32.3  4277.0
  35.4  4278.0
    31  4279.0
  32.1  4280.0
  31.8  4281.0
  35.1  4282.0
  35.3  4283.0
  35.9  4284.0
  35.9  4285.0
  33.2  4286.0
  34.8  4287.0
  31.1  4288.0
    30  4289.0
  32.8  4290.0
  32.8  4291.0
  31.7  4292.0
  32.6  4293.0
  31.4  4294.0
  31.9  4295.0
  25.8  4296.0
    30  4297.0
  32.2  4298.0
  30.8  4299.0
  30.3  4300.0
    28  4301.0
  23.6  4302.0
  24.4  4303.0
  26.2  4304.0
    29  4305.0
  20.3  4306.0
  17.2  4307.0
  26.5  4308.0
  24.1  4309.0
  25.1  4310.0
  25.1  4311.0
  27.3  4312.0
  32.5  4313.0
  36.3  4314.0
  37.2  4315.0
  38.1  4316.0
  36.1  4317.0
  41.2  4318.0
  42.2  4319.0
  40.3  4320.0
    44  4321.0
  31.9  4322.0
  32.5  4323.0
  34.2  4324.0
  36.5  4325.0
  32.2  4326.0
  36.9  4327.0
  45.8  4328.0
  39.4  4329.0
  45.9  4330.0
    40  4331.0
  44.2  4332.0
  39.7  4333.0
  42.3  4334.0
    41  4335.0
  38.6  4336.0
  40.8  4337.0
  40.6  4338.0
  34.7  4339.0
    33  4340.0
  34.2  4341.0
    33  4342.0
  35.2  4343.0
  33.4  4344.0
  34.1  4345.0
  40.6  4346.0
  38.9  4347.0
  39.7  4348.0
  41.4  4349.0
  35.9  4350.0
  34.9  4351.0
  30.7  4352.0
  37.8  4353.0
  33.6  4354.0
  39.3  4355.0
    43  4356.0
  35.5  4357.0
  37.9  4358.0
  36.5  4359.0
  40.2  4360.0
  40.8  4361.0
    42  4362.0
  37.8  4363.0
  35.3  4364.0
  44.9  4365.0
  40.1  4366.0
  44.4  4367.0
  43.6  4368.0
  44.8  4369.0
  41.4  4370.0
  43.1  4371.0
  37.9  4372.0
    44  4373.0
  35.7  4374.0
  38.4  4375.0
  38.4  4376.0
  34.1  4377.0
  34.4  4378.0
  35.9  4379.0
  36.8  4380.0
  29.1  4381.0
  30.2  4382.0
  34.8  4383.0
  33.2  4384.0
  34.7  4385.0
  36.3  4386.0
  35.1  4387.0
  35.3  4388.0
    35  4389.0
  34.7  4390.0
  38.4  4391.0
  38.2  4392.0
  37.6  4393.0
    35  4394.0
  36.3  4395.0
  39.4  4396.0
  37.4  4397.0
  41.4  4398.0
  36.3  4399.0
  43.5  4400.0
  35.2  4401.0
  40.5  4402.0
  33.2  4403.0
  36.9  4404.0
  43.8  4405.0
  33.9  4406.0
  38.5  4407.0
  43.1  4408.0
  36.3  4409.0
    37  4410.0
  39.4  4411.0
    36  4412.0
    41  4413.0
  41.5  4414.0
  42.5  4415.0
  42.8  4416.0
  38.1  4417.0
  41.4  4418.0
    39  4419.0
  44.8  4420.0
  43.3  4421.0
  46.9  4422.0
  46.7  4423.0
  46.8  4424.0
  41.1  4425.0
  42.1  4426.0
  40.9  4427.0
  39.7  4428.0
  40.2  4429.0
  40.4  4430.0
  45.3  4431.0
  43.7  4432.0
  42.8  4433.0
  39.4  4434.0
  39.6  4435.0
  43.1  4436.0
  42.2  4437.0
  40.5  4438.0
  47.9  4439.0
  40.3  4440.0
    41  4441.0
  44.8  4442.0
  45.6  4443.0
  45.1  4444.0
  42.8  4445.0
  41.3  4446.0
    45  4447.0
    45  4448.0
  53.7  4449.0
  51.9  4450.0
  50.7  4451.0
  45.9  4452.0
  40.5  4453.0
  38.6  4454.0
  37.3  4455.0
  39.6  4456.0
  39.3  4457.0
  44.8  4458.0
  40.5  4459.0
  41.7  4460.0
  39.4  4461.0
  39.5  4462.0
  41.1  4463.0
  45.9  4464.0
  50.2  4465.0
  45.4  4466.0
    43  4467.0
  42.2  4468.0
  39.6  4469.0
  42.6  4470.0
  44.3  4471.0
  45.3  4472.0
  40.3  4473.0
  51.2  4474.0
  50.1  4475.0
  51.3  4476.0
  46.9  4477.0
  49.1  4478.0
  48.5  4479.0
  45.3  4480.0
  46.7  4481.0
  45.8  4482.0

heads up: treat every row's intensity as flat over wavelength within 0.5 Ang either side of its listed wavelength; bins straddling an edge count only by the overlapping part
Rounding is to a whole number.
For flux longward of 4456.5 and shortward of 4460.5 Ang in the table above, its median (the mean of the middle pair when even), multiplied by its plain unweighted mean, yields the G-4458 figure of 1709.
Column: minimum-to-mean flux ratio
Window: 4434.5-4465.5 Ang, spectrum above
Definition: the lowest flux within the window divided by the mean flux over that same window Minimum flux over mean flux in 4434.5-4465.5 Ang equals 0.86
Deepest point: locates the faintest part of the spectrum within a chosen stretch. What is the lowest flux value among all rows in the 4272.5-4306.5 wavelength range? 20.3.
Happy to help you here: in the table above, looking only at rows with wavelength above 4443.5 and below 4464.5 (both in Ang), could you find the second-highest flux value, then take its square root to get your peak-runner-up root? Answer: 7.2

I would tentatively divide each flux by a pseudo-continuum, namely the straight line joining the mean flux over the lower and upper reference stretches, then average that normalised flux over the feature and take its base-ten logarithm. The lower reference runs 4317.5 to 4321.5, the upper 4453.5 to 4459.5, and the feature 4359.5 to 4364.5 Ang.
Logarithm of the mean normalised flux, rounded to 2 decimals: -0.02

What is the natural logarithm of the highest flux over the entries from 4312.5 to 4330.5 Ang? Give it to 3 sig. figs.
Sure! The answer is 3.83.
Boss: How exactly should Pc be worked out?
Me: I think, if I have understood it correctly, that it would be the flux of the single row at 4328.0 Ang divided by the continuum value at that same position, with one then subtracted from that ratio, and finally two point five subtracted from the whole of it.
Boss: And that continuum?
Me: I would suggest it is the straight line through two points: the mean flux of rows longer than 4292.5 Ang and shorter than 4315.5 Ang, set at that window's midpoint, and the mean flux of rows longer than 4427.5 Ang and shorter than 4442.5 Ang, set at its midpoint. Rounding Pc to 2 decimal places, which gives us -2.01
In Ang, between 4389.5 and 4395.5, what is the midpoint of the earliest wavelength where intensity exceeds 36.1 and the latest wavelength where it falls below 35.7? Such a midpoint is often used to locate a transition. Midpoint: 4392.5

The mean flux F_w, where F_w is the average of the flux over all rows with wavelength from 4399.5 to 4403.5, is 38.1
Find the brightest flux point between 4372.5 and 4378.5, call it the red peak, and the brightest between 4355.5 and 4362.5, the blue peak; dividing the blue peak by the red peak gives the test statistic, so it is 0.98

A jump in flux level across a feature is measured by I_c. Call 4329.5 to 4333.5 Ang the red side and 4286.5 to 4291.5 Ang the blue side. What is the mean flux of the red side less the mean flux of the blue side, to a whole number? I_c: 10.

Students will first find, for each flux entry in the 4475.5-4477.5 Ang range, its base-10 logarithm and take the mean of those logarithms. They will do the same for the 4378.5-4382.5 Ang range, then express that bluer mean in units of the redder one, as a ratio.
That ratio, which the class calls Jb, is 0.897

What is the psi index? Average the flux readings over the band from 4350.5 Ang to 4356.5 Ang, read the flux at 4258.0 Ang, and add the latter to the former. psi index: 74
